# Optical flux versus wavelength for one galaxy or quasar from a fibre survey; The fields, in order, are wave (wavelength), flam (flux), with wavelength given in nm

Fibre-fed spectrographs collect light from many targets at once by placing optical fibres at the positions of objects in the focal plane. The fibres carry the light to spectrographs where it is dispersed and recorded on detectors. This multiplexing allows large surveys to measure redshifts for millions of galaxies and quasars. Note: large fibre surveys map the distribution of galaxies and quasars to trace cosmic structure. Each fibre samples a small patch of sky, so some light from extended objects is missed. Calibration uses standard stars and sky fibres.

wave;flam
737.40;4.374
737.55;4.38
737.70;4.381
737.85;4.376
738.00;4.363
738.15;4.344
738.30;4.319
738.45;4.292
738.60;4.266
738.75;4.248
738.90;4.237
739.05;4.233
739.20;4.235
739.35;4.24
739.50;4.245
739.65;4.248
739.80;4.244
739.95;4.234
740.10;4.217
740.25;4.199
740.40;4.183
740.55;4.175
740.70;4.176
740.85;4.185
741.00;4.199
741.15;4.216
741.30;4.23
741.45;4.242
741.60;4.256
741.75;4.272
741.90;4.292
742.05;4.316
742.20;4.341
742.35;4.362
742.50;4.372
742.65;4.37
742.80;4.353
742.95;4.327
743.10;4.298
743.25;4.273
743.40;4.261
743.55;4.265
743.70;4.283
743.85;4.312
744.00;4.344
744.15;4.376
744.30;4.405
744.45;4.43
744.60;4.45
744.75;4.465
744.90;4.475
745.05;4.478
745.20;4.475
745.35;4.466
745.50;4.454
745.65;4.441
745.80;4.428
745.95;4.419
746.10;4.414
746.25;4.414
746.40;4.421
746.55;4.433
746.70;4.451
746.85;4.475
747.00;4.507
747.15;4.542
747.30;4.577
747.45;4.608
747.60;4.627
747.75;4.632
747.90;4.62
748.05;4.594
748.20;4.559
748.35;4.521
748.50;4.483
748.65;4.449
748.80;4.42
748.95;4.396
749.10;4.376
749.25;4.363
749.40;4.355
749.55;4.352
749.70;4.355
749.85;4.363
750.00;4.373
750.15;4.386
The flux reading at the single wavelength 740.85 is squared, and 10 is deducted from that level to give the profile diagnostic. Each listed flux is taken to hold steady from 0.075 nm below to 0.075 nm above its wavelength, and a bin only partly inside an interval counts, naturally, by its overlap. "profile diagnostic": 7.5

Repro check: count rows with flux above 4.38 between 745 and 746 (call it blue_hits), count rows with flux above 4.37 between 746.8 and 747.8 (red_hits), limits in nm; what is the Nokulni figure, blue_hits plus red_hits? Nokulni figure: 14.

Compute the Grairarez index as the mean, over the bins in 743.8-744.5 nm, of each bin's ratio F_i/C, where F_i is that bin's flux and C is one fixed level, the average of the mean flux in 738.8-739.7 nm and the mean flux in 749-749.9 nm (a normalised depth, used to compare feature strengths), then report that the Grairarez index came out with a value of 1.02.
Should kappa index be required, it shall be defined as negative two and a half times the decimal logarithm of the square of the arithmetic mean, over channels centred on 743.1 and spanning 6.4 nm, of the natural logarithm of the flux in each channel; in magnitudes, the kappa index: -0.83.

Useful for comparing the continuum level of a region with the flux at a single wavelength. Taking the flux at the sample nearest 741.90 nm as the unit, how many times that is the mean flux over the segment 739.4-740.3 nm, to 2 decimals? 0.99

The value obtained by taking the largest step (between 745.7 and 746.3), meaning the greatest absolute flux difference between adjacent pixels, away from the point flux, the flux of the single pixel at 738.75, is 4.24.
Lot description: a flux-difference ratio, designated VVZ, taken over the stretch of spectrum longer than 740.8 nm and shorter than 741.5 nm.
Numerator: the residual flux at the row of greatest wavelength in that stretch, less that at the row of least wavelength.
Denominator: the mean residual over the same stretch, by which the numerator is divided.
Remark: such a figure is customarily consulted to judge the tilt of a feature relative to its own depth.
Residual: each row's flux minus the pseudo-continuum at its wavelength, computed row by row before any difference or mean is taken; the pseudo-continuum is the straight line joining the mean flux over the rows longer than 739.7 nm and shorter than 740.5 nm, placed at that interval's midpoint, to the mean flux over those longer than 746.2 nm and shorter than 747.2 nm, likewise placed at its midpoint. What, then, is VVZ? -0.9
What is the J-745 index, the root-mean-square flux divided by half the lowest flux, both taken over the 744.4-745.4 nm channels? 2.01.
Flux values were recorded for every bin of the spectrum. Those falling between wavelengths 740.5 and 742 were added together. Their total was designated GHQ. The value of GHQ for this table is 42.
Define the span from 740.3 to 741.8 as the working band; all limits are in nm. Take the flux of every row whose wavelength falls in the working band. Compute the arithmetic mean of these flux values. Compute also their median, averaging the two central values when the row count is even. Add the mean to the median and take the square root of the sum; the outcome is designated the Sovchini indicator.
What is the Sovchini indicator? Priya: 2.90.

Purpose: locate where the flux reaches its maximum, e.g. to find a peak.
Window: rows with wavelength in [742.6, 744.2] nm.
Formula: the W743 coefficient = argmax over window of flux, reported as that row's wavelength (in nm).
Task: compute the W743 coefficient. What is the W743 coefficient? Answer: 744.15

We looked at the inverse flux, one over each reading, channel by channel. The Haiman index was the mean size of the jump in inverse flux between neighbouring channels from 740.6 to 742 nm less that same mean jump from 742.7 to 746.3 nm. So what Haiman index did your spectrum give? 0.0000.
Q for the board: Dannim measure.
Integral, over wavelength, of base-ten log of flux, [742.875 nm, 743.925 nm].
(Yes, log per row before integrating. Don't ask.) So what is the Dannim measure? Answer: 0.664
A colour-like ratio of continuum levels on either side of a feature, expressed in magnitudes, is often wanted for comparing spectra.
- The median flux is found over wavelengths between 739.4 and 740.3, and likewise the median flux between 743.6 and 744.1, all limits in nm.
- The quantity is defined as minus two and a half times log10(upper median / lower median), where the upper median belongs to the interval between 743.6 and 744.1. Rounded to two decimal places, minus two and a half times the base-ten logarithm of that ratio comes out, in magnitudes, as -0.02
